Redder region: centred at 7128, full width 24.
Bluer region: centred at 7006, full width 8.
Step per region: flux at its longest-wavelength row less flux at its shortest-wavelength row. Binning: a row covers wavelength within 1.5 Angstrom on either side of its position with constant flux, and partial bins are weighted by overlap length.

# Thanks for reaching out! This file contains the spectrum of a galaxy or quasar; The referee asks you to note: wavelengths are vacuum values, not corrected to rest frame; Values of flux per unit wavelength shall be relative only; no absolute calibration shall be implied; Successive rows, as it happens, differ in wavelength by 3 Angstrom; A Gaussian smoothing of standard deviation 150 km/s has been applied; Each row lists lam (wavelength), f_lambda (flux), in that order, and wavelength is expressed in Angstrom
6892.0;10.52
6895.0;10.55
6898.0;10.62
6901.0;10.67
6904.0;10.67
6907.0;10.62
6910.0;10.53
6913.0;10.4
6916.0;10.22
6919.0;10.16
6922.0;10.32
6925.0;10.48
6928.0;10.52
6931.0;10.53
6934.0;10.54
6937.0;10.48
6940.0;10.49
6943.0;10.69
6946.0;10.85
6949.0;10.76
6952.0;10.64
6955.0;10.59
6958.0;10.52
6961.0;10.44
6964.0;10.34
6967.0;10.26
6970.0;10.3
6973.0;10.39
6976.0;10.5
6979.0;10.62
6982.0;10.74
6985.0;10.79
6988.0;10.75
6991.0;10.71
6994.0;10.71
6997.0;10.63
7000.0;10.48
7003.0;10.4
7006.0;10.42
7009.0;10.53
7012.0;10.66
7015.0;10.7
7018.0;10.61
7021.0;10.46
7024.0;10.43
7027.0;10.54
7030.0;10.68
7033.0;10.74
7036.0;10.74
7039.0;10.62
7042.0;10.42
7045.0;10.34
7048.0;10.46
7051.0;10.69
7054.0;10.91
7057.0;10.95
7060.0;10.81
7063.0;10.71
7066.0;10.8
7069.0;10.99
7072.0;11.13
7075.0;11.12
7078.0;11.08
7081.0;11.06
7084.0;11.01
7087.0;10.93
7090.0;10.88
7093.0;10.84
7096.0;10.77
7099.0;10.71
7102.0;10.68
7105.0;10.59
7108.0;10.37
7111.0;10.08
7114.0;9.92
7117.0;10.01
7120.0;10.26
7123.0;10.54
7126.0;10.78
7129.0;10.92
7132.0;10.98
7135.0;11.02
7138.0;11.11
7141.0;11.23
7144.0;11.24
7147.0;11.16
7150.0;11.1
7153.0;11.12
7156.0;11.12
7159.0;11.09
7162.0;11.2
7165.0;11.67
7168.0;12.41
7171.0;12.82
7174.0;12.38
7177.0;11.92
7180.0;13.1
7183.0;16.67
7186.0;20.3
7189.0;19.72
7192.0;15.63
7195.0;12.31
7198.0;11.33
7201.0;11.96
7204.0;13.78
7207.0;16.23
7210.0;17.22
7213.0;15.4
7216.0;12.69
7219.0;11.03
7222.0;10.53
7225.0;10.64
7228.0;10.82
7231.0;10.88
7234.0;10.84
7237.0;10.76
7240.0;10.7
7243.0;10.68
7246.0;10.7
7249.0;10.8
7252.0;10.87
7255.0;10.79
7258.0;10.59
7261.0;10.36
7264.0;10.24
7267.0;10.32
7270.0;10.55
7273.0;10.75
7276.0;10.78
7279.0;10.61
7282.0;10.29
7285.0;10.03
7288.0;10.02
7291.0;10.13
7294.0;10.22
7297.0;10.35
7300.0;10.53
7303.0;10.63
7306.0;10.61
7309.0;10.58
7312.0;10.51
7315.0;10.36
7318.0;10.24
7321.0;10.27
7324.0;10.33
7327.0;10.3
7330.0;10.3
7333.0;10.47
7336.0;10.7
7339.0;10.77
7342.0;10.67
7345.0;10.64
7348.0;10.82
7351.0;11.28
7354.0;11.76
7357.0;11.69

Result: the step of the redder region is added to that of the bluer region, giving 1.2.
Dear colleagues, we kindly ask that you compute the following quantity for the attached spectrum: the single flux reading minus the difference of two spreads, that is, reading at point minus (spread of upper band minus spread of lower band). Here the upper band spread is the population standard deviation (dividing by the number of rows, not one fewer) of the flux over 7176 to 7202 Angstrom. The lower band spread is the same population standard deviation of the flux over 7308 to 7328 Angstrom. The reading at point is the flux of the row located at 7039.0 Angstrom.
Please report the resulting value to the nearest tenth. 7.5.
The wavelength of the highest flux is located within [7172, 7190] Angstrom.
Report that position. 7186.0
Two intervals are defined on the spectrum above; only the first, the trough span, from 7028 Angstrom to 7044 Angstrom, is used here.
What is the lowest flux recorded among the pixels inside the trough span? 10.42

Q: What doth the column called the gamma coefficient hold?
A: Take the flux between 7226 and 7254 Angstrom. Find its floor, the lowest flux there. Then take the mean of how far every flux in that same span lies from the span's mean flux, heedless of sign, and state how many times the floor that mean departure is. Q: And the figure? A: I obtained 0.006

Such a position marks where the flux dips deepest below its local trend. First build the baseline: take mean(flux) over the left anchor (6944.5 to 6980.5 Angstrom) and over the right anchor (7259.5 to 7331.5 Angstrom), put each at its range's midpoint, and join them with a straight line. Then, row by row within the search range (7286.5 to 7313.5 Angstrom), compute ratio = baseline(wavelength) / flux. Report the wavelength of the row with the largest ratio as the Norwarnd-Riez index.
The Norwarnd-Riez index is 7288.0 Angstrom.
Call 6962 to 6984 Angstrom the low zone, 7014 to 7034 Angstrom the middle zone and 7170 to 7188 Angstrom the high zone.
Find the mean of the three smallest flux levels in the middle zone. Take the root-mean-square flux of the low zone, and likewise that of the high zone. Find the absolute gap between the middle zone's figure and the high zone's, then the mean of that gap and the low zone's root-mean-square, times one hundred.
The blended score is 741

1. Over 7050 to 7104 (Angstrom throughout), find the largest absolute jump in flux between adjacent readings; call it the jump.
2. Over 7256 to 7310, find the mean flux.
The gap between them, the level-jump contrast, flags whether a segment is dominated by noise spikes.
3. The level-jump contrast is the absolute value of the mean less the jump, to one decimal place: 10.2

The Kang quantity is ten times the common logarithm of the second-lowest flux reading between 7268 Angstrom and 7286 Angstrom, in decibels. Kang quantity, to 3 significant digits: 10.1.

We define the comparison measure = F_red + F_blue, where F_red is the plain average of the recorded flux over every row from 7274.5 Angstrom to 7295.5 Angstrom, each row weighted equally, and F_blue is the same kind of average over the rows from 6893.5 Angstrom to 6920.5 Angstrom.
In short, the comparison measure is 20.8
